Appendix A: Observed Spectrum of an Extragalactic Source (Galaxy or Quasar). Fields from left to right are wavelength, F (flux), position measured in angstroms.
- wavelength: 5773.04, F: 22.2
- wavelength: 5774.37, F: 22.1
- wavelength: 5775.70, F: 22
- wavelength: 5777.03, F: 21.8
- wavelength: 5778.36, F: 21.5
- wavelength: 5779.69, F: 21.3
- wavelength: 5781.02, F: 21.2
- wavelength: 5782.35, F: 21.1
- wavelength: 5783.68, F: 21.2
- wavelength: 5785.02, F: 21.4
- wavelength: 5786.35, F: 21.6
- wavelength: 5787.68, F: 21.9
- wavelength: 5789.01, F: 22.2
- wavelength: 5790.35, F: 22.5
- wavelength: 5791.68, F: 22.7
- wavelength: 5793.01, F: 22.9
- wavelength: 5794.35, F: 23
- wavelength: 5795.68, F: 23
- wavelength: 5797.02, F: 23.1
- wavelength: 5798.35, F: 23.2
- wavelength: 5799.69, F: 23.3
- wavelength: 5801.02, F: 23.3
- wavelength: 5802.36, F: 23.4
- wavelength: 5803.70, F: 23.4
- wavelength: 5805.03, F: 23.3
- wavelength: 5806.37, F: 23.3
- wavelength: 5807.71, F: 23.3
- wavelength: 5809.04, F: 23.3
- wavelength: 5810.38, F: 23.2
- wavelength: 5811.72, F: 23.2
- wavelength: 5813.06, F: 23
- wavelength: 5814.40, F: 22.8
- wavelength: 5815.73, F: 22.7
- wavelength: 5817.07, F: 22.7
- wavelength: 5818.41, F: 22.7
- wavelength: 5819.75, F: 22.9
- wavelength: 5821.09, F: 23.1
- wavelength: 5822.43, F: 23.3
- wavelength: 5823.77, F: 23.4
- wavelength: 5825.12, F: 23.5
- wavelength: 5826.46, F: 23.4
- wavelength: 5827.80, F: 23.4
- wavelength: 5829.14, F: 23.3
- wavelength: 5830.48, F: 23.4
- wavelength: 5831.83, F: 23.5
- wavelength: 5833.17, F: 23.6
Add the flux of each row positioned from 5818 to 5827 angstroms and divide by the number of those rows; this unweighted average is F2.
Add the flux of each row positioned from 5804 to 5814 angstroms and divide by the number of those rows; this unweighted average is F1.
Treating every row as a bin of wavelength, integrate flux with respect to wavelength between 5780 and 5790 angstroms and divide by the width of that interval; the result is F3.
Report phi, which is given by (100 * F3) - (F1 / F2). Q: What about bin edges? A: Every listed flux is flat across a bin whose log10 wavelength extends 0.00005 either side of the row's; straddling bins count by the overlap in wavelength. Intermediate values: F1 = 23.23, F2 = 23.2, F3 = 21.53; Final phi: 2152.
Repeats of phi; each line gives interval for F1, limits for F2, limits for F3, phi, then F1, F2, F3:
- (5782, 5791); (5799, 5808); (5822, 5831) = 2338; 21.70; 23.3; 23.39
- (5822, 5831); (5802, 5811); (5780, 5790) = 2152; 23.39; 23.3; 21.53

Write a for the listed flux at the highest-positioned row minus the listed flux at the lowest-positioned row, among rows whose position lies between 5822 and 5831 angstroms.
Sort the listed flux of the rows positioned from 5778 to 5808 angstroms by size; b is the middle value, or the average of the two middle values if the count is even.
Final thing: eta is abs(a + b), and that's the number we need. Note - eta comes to 23.0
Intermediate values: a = 0.1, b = 22.90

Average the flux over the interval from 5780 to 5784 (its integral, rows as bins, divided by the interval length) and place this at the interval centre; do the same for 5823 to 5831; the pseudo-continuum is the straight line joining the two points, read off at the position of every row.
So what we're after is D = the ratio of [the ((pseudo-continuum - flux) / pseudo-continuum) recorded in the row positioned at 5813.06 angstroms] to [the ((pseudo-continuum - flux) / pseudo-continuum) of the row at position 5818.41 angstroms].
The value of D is -1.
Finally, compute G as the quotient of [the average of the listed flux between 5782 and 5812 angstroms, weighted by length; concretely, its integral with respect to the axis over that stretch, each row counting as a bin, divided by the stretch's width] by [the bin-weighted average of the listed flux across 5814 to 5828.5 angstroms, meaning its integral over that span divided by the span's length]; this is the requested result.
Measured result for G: 0.98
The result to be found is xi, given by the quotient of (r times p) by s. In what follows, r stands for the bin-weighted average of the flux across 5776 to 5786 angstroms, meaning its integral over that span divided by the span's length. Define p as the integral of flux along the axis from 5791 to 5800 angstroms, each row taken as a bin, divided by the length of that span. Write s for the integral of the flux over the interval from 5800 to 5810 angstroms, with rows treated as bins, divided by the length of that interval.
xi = 21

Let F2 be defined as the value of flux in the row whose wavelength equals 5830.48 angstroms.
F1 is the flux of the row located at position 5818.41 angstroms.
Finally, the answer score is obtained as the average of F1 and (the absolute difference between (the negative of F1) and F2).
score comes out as 34.4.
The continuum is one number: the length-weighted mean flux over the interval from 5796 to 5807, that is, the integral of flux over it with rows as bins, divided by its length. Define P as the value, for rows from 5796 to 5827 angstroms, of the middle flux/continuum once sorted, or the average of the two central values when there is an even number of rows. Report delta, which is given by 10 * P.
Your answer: 10.0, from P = 1.00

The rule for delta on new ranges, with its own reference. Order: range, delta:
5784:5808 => 9.9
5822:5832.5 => 10.1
